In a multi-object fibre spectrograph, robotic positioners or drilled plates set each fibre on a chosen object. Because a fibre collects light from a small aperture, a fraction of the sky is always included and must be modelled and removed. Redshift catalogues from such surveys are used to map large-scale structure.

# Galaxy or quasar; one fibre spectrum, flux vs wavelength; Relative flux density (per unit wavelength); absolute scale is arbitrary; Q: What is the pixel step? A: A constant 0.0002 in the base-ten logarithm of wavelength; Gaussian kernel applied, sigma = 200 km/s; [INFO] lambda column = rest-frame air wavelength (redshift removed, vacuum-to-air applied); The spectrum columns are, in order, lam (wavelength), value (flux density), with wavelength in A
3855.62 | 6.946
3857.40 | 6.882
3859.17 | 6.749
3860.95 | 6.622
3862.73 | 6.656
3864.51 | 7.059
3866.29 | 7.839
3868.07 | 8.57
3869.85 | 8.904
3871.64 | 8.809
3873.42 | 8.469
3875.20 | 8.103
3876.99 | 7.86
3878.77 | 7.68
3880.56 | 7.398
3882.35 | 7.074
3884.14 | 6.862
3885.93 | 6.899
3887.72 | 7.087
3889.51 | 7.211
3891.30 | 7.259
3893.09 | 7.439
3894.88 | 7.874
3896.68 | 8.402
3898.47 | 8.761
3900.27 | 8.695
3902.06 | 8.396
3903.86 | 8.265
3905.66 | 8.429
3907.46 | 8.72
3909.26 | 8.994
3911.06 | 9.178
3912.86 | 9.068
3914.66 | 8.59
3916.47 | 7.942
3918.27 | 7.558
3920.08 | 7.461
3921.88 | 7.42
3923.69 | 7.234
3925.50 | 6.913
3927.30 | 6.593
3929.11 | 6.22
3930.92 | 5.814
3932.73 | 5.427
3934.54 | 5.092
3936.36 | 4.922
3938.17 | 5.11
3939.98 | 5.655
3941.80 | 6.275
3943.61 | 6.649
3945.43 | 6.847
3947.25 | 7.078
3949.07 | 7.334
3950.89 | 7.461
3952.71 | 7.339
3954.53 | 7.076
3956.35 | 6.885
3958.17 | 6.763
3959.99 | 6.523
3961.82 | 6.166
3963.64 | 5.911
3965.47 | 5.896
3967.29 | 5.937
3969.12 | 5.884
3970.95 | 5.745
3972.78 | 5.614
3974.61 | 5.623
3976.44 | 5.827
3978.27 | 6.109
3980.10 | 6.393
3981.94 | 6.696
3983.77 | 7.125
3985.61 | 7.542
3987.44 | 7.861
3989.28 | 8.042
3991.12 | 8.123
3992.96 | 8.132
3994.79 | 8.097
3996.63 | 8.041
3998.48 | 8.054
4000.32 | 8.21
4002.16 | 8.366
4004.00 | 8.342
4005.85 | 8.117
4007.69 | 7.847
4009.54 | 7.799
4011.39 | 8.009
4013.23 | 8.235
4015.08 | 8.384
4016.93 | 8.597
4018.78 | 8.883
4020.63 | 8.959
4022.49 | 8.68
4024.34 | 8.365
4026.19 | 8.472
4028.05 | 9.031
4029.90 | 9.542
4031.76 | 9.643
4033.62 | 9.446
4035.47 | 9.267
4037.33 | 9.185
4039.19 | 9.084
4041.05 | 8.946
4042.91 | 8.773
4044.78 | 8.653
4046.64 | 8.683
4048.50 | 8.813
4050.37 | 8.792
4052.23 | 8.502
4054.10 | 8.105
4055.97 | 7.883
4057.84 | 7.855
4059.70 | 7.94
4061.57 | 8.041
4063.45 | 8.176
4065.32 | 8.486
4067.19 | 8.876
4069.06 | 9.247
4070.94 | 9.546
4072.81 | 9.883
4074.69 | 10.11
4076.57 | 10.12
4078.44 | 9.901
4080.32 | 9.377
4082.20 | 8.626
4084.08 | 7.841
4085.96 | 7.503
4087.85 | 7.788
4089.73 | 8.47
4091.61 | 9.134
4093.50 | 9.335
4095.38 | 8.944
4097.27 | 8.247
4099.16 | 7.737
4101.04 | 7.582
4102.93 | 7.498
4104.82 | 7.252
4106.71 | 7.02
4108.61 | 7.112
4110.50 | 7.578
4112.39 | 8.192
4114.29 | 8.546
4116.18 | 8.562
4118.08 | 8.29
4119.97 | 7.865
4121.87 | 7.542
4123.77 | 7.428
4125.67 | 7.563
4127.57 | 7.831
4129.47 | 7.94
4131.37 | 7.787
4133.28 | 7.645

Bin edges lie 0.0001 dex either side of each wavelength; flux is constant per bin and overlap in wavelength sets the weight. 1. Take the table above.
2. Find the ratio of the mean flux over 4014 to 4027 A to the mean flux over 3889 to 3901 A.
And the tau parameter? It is 1.1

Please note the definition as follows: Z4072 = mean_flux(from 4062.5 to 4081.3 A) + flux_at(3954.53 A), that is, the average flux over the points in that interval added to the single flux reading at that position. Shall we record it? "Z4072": 16.4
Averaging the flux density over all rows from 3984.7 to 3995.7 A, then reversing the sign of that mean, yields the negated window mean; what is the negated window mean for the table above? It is -8.0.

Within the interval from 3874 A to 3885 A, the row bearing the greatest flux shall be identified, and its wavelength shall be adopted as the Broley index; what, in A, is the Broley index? 3875.20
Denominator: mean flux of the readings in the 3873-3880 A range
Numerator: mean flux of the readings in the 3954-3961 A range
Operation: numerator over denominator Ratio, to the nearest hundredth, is 0.85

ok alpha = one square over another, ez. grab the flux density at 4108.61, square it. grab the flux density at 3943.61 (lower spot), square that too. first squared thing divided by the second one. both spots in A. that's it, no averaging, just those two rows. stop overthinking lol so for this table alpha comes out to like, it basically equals 1.14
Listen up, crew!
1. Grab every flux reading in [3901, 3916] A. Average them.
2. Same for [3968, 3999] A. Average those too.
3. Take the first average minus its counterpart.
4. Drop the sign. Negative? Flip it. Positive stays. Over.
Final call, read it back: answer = 1.7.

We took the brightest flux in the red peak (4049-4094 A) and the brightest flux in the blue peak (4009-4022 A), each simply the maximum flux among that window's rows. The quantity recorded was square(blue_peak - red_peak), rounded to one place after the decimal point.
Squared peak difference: 1.3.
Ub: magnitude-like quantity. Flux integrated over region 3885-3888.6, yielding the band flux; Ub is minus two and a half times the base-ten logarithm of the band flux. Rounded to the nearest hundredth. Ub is -3.50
